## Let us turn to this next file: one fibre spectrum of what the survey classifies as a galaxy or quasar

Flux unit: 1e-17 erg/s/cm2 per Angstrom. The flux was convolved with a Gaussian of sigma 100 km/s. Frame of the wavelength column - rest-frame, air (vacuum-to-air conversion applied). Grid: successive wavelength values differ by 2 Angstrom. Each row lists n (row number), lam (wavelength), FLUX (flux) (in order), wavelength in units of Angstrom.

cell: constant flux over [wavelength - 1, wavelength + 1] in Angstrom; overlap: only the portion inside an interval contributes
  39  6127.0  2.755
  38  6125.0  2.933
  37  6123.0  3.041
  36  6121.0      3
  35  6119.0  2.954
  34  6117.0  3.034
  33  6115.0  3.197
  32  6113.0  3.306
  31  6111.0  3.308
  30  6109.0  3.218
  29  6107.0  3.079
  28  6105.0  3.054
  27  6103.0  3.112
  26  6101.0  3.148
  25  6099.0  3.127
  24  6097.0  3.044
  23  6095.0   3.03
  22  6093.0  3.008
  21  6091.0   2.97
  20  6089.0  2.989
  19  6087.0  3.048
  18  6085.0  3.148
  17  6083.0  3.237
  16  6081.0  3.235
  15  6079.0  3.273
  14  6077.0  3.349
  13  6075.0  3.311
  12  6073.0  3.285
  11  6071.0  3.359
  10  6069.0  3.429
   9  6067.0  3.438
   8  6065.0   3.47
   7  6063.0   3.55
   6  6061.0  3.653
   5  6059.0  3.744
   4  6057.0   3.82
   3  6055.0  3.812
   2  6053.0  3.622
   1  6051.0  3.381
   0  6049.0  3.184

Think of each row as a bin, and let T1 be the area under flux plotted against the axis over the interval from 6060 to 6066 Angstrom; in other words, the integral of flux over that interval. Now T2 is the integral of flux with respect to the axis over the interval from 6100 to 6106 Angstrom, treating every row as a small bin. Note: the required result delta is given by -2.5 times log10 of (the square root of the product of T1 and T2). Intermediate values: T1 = 21.3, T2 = 18.6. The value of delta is -3.25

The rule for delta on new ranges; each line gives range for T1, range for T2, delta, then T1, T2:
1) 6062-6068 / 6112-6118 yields -3.25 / 20.9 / 19.1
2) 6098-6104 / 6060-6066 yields -3.25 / 18.8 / 21.3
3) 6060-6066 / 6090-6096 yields -3.23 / 21.3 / 18.0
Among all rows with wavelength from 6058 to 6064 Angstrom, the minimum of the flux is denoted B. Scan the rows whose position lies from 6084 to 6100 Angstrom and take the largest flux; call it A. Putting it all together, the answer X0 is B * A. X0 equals 11.2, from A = 3.148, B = 3.55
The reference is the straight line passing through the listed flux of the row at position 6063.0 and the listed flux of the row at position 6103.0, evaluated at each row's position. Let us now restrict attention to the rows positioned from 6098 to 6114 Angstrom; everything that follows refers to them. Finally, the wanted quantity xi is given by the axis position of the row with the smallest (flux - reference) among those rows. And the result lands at 6105.0 Angstrom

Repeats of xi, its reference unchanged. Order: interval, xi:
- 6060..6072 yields 6071.0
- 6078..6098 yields 6089.0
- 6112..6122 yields 6119.0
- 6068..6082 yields 6073.0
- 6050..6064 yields 6051.0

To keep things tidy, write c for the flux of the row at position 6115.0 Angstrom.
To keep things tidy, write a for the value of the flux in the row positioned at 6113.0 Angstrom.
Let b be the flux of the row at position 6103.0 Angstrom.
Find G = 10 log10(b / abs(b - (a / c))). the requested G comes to 1.75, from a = 3.306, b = 3.112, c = 3.197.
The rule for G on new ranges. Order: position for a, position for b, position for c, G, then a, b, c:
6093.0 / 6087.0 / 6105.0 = 1.70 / 3.008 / 3.048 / 3.054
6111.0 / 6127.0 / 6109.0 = 2.03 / 3.308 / 2.755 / 3.218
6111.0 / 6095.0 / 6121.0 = 1.96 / 3.308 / 3.03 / 3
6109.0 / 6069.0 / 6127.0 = 1.81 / 3.218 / 3.429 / 2.755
